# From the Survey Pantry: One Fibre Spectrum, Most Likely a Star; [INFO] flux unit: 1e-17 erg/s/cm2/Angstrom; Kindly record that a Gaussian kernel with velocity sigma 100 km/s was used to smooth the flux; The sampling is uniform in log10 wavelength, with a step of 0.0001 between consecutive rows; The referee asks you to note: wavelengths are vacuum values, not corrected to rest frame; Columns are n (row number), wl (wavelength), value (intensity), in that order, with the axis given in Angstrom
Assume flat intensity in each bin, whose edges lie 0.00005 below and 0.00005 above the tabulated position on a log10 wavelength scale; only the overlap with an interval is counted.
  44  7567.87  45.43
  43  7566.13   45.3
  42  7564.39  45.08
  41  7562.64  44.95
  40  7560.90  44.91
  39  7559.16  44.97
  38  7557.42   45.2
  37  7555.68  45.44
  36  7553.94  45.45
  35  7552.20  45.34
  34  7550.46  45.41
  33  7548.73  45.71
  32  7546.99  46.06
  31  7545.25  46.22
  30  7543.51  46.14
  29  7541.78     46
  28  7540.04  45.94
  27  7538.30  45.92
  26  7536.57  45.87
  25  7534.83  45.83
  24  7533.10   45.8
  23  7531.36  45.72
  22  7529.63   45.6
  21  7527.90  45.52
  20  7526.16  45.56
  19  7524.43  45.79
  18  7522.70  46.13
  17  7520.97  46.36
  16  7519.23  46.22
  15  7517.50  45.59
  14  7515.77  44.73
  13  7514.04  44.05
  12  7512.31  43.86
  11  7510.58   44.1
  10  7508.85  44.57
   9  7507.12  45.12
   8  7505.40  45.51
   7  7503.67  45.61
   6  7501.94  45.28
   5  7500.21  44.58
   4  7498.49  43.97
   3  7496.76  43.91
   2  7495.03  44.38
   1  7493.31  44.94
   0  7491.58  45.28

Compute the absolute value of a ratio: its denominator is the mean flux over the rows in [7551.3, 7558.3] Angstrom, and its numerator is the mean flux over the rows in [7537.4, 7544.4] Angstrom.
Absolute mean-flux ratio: 1.01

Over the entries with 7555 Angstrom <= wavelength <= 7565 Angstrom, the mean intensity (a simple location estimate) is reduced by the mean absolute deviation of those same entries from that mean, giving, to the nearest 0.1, 44.9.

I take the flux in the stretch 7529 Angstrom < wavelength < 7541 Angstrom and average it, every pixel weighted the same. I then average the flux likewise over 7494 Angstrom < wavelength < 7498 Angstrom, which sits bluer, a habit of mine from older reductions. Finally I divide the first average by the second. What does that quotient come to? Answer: 1.038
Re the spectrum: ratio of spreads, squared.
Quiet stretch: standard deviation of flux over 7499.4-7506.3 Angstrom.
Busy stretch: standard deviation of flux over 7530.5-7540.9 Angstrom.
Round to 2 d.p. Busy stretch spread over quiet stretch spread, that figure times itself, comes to 0.03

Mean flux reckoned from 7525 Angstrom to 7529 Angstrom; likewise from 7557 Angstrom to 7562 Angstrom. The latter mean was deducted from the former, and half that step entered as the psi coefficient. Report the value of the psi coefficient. 0.26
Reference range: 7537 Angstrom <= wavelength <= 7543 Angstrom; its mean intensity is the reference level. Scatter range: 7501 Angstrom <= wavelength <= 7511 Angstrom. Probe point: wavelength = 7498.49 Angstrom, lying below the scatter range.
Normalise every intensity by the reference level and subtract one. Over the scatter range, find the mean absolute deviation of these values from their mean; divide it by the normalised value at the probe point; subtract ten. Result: -10.2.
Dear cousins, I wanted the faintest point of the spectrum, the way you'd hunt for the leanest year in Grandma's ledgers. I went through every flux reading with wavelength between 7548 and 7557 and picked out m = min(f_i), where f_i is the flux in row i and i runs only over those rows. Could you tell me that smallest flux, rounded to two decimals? 45.34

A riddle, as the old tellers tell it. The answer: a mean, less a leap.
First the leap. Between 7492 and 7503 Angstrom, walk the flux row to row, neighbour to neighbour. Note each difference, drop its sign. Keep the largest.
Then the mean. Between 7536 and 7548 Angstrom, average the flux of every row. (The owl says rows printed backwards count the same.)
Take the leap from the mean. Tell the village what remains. 45.3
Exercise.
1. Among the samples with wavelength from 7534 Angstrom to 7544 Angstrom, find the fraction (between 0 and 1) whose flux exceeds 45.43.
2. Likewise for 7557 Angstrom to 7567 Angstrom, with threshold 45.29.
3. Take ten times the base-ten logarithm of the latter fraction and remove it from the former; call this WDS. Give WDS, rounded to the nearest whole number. 9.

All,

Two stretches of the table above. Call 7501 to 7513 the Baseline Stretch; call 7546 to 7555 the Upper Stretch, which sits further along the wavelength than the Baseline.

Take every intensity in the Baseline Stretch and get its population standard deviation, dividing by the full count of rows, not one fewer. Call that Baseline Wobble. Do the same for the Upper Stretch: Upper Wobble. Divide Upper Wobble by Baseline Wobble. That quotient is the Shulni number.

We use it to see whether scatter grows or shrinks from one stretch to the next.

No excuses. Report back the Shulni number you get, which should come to 0.41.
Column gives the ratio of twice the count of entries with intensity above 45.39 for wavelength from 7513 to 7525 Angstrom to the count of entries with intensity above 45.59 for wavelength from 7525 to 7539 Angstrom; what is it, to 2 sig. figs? 1.7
